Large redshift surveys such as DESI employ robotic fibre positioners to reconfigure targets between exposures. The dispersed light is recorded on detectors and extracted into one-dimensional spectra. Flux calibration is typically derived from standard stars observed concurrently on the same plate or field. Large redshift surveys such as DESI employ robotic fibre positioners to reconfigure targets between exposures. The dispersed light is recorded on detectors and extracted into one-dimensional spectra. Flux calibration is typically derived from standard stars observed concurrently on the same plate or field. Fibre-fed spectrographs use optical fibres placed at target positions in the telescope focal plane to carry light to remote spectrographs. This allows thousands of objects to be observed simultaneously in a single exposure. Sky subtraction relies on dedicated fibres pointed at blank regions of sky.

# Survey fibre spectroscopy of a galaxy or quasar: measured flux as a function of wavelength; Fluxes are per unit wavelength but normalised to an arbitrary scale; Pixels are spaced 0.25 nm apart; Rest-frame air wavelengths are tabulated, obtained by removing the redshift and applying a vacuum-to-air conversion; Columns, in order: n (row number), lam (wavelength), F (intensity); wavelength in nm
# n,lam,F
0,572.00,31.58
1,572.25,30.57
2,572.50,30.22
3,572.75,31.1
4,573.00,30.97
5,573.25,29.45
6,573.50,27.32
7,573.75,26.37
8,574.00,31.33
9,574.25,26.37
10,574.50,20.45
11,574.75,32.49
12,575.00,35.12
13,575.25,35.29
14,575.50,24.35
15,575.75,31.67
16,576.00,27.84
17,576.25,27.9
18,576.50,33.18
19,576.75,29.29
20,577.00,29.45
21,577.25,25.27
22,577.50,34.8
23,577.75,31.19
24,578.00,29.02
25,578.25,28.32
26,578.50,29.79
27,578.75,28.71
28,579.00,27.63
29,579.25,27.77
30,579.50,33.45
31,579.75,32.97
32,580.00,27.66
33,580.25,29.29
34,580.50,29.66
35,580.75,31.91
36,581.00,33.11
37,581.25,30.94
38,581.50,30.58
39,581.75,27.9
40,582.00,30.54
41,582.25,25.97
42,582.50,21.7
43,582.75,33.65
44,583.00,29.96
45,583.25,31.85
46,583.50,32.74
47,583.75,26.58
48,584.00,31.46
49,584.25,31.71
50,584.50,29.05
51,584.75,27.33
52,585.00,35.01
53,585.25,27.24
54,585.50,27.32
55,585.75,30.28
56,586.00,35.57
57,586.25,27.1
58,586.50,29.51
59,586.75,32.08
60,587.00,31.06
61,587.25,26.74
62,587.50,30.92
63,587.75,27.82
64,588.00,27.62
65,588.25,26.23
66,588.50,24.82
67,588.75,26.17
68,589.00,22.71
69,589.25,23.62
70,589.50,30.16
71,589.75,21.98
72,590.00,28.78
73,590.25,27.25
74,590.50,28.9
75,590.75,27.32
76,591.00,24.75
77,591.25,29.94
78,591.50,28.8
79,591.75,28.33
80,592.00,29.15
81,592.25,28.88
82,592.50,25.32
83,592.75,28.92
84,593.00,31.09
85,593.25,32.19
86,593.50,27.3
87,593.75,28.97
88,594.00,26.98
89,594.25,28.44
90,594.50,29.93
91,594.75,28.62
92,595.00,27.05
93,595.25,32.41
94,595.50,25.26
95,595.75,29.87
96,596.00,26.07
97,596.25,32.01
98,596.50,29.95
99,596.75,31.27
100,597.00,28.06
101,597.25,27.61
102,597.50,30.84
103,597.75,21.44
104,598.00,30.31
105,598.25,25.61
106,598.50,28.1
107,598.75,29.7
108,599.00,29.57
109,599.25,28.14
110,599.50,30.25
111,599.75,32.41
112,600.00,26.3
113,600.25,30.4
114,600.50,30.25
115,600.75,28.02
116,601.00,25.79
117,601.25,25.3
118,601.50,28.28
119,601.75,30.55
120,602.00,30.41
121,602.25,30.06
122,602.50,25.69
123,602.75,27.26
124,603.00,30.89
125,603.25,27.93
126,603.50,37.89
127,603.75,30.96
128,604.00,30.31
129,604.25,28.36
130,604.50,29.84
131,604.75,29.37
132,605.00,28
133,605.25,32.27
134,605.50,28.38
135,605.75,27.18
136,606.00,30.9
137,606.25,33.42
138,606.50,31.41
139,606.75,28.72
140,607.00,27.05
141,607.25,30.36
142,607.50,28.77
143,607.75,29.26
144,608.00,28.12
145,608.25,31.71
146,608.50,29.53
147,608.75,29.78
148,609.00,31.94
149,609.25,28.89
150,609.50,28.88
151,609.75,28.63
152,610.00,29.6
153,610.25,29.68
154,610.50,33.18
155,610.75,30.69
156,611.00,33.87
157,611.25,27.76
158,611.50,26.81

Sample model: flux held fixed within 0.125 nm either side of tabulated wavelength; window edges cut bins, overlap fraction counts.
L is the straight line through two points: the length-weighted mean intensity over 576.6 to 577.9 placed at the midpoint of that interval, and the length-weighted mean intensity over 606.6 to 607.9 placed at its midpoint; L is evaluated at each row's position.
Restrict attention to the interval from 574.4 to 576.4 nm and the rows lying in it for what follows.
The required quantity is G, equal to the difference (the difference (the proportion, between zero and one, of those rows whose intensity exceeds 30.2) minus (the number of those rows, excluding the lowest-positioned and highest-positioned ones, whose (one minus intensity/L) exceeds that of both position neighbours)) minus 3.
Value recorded -4.5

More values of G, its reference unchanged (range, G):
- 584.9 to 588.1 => -5.5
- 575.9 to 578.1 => -4.7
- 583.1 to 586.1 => -5.4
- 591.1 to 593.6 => -4.8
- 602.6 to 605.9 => -5.6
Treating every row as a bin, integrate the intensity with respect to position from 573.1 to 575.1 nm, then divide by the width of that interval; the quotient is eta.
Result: 28.6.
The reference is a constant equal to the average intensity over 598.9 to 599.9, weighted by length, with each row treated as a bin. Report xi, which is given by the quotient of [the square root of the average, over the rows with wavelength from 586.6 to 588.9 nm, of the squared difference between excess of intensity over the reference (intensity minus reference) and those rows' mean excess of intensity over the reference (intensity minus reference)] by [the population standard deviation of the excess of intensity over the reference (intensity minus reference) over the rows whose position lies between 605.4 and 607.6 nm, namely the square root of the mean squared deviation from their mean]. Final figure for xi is 1.2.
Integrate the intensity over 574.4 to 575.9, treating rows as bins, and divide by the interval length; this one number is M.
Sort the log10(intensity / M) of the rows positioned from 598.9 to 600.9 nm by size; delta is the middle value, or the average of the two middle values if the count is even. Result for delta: -0.002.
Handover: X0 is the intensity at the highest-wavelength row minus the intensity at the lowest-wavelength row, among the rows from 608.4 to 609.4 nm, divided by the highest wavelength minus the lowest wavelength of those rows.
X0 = -0.9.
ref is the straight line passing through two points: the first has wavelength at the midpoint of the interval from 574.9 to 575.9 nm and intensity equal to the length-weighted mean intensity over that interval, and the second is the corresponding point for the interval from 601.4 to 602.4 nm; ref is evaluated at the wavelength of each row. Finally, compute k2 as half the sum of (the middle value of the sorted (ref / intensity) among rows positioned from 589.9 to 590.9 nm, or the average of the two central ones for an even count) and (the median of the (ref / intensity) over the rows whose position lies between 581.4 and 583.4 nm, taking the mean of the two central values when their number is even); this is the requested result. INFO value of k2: 1.06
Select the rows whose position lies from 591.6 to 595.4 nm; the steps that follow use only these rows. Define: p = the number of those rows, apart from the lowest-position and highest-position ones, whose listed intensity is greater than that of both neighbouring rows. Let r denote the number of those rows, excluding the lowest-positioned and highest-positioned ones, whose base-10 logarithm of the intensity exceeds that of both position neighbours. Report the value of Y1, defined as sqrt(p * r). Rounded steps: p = 4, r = 4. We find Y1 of 4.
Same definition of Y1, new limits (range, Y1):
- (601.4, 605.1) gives 4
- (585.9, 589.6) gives 3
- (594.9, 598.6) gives 6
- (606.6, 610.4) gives 4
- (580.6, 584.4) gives 4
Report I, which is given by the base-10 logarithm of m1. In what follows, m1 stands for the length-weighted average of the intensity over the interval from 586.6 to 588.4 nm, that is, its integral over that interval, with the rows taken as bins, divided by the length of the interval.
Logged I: 1.46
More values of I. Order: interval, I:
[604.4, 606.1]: 1.47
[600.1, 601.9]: 1.45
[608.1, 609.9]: 1.48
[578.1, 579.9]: 1.47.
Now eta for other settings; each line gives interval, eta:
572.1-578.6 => 29.6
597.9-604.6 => 29.2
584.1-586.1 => 30.4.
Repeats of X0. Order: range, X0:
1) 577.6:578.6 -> -1.9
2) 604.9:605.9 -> -1.1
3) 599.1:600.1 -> -2.5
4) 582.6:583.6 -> -1.2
